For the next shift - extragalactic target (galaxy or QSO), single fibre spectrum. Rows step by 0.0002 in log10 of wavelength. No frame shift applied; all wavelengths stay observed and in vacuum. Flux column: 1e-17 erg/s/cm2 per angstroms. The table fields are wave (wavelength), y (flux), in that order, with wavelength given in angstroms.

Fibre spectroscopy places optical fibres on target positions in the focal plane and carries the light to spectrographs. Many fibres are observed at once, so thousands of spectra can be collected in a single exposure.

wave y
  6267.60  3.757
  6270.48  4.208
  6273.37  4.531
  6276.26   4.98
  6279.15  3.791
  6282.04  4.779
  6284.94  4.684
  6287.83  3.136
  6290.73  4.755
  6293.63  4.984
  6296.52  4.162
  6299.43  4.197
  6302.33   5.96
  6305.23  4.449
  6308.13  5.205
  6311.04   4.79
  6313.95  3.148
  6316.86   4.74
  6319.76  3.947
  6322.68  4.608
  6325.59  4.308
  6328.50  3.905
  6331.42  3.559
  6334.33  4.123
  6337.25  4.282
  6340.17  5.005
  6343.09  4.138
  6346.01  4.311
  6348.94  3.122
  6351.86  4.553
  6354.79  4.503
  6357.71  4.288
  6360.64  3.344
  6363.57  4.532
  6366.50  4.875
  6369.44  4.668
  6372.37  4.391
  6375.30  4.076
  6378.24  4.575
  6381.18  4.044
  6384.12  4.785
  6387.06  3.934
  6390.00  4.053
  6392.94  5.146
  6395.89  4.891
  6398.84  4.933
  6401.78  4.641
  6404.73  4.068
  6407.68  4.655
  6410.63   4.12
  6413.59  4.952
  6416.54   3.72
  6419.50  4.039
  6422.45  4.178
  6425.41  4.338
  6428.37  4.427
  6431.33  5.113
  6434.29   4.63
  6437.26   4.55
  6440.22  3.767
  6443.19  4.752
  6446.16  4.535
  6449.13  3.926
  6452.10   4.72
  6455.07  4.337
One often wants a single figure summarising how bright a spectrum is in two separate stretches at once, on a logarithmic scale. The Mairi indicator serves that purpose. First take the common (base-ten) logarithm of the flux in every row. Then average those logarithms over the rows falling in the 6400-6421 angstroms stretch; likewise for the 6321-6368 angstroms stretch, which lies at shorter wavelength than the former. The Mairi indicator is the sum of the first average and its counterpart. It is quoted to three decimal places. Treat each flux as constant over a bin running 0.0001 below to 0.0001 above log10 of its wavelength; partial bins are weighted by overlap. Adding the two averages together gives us 1.255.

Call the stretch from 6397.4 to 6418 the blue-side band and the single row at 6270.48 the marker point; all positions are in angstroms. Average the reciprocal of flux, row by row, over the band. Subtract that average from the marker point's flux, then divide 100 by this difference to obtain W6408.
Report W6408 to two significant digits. 25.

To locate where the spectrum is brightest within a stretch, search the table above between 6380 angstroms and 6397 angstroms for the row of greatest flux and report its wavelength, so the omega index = 6392.94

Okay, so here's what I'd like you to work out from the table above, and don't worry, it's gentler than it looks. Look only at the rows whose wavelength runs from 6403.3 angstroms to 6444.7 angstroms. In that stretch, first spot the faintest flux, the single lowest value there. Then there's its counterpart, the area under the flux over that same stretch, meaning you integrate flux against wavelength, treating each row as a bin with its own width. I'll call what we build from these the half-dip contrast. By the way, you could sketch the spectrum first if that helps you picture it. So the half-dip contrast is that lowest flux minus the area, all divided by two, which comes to -88.8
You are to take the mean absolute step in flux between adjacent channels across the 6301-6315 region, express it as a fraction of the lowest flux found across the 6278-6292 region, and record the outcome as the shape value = 0.345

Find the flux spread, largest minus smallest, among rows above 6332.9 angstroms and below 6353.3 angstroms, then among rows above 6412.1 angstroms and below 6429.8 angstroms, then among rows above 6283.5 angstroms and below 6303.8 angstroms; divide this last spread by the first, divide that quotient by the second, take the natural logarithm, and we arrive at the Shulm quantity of 0.2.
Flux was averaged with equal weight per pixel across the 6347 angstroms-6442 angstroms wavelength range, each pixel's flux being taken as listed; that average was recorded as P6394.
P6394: 4.37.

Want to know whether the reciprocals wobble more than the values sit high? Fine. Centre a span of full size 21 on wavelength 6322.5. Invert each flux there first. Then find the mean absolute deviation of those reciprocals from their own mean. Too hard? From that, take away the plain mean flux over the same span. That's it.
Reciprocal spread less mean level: -4.0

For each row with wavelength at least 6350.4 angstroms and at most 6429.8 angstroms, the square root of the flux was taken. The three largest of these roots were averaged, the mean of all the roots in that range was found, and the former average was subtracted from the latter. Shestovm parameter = -0.144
